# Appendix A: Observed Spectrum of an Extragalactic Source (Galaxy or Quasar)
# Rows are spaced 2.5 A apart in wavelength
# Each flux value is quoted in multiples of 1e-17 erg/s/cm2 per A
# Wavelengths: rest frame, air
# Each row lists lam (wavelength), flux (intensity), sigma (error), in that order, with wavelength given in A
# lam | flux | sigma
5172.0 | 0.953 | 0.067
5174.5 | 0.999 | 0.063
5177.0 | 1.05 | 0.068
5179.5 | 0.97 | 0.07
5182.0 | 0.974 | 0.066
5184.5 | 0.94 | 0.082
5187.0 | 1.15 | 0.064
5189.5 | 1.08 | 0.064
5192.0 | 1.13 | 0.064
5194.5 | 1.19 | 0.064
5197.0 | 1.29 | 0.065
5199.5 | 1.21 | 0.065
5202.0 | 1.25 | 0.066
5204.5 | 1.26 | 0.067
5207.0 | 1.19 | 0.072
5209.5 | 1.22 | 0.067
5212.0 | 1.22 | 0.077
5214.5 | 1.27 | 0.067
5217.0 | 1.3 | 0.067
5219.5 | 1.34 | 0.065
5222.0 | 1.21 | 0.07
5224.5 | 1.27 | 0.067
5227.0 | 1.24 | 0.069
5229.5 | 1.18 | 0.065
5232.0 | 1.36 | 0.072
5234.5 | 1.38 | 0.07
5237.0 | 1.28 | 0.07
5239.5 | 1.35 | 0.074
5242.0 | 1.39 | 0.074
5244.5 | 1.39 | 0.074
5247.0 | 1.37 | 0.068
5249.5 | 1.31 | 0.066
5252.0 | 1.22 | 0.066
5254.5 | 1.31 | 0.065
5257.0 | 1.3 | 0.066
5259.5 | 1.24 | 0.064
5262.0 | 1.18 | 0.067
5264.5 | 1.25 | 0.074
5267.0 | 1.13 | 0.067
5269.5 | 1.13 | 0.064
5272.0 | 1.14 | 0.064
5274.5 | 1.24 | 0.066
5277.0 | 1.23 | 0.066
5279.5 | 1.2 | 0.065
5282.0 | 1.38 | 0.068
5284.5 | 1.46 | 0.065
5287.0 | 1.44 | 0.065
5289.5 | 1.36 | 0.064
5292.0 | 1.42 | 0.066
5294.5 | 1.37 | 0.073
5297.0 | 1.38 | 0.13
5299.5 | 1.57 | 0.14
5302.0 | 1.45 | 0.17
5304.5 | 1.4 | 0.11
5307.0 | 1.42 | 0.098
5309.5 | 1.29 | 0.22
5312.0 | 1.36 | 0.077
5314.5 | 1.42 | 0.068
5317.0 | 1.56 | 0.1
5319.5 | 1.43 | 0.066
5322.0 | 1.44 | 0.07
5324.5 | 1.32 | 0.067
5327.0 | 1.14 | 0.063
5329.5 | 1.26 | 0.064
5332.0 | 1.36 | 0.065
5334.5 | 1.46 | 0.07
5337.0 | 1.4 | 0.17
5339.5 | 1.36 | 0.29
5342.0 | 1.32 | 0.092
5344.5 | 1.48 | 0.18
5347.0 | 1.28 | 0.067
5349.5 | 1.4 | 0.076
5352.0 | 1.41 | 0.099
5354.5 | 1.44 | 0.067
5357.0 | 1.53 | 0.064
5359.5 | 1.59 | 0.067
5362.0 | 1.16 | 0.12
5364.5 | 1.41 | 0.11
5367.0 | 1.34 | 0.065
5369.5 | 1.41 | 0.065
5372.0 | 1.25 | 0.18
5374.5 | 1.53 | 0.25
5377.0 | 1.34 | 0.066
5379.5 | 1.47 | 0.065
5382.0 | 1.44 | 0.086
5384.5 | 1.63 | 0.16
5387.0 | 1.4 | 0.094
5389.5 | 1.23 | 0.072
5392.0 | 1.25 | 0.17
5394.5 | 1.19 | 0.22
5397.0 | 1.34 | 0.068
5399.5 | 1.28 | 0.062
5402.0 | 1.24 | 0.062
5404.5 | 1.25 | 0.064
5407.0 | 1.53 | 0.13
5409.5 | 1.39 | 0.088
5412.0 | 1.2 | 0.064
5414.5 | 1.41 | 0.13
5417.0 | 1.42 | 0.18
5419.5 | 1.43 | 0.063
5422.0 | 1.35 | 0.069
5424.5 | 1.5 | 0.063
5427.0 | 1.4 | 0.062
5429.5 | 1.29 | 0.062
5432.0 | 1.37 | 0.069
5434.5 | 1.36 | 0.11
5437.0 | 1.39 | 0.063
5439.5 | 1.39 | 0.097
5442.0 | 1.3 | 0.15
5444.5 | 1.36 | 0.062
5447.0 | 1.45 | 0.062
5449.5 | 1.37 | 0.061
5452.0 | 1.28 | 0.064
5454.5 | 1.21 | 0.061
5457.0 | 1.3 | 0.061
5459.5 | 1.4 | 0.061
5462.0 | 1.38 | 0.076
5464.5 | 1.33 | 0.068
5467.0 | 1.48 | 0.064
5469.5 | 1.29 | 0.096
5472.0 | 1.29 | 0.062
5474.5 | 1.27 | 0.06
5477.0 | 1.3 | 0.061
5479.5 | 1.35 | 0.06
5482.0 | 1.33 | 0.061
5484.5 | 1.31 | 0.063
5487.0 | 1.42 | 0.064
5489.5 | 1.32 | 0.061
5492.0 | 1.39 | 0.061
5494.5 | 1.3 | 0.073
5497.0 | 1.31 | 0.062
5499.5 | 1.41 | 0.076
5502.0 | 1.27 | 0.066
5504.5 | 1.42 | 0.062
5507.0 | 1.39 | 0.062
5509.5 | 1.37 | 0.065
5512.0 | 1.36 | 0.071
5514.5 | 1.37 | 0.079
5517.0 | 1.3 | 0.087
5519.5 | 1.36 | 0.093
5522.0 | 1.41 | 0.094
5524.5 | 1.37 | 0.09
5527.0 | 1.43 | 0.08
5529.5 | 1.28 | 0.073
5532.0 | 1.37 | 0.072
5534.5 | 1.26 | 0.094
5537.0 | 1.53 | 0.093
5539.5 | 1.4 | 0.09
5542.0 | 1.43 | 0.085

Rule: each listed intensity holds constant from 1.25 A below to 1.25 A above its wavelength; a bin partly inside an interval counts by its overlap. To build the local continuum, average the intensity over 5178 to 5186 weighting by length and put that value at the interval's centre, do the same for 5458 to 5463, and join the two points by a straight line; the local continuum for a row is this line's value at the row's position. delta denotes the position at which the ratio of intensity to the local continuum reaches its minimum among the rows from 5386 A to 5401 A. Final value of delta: 5394.5 A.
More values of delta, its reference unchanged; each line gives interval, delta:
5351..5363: 5362.0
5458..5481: 5474.5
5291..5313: 5309.5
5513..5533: 5529.5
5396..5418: 5412.0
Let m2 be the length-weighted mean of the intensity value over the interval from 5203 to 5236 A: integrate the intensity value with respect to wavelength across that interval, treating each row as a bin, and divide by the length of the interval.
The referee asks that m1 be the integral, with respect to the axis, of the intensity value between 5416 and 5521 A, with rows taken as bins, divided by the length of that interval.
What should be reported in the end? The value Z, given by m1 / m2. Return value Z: 1.07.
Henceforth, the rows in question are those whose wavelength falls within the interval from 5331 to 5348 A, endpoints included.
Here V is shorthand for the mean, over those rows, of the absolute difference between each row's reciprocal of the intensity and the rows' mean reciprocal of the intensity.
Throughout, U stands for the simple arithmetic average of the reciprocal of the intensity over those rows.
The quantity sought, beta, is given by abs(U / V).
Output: 24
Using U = 0.73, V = 0.030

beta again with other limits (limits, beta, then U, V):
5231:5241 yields 42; 0.75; 0.018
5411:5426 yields 18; 0.73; 0.041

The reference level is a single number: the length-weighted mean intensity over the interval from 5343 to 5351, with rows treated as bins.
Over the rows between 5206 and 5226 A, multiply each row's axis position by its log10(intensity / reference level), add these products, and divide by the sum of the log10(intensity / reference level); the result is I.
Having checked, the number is 5214.6 A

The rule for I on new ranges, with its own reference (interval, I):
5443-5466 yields 5456.0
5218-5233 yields 5225.8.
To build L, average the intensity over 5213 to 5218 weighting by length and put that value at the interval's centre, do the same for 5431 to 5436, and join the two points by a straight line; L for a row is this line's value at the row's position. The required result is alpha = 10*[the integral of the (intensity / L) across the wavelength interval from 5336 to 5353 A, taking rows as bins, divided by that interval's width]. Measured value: 10.3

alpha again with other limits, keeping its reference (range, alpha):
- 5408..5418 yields 10.0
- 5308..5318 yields 10.6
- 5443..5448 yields 10.2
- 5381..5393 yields 10.3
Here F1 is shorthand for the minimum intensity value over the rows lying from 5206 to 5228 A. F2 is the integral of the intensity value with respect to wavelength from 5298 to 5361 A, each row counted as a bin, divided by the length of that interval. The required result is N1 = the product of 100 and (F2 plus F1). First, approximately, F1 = 1.19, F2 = 1.40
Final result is 259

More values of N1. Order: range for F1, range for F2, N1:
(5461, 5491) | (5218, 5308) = 258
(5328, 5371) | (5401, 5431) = 253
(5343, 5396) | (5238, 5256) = 249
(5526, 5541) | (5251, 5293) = 253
